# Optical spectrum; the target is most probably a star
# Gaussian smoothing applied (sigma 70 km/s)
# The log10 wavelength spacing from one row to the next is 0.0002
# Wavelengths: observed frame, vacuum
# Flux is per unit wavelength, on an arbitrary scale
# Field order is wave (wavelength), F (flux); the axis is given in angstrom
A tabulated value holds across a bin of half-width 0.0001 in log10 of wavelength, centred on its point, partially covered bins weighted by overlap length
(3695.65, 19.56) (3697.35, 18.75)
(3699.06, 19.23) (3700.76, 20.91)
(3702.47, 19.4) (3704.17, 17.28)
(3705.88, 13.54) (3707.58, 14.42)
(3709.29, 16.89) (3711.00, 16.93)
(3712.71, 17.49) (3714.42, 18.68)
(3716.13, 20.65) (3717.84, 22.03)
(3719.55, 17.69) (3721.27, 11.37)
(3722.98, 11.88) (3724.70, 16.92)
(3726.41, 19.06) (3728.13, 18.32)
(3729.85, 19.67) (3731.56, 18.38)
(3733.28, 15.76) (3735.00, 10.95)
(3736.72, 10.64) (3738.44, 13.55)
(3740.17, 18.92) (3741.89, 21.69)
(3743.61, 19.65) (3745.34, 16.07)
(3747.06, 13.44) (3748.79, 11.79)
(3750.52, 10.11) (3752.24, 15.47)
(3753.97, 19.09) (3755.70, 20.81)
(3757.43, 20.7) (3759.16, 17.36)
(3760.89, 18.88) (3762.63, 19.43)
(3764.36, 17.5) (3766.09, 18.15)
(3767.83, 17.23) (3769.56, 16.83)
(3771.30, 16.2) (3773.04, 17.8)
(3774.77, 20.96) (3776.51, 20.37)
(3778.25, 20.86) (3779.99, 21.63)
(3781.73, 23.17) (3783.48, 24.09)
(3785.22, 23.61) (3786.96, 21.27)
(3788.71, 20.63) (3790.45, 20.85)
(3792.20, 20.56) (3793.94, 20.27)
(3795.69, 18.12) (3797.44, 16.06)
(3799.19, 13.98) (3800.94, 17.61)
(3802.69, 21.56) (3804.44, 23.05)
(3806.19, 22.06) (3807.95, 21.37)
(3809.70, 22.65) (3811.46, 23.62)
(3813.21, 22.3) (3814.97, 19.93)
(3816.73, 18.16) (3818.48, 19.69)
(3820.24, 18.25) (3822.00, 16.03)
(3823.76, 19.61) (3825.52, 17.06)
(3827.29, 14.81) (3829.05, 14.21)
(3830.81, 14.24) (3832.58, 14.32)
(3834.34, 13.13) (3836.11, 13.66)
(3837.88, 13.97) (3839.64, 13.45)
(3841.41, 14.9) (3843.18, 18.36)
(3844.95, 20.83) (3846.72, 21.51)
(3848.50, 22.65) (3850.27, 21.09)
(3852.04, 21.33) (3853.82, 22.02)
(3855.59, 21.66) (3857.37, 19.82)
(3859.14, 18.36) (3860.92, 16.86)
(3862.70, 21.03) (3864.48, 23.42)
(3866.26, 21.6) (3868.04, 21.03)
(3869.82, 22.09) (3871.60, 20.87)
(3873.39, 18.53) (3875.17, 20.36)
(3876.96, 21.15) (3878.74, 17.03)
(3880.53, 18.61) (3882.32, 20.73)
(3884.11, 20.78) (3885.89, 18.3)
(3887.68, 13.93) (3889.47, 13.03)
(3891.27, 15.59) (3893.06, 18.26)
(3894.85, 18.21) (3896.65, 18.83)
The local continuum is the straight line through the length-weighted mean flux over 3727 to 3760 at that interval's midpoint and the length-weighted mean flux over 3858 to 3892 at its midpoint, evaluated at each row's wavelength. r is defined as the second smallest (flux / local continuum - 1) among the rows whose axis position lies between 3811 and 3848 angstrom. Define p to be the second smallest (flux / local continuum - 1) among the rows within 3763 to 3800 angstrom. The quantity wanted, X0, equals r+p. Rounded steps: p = -0.09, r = -0.27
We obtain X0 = -0.36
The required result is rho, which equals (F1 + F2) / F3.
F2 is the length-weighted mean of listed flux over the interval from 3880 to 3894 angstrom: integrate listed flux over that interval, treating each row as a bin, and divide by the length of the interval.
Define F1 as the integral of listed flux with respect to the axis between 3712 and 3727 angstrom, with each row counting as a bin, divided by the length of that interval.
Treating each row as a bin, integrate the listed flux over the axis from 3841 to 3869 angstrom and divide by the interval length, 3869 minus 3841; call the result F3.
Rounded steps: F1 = 17.3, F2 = 17.4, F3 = 20.5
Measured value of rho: 1.69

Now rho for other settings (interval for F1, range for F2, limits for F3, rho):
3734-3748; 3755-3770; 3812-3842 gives 2.08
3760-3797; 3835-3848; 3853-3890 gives 1.87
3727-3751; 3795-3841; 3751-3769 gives 1.84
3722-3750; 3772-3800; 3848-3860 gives 1.73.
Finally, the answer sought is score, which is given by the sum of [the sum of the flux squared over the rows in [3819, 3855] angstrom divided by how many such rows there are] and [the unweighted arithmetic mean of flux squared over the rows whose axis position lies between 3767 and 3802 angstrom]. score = 701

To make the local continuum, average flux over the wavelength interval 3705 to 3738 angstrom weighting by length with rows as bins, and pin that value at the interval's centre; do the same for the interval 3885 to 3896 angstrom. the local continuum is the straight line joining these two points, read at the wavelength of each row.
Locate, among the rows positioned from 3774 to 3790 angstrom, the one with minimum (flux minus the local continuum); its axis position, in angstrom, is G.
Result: 3776.51 angstrom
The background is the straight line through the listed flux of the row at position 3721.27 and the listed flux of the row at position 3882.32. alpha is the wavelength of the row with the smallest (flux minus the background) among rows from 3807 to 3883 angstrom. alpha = 3834.34 angstrom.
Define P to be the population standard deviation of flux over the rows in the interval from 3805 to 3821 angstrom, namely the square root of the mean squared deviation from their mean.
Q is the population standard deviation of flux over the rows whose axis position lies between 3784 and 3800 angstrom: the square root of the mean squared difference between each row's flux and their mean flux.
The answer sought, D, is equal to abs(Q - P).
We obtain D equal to 0.9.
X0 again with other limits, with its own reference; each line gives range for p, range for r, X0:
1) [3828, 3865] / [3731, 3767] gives -0.62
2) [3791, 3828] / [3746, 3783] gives -0.47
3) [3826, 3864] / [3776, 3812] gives -0.36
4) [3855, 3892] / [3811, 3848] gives -0.55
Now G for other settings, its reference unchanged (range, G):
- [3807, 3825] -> 3822.00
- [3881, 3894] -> 3889.47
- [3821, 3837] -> 3834.34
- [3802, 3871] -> 3834.34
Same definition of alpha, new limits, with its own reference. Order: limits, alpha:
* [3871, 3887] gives 3878.74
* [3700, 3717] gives 3705.88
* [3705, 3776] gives 3750.52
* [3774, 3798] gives 3797.44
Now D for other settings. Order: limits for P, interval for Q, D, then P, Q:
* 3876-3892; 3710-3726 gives 0.5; 2.8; 3.3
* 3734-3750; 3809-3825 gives 1.5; 3.8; 2.3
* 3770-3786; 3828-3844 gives 1.0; 2.5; 1.5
